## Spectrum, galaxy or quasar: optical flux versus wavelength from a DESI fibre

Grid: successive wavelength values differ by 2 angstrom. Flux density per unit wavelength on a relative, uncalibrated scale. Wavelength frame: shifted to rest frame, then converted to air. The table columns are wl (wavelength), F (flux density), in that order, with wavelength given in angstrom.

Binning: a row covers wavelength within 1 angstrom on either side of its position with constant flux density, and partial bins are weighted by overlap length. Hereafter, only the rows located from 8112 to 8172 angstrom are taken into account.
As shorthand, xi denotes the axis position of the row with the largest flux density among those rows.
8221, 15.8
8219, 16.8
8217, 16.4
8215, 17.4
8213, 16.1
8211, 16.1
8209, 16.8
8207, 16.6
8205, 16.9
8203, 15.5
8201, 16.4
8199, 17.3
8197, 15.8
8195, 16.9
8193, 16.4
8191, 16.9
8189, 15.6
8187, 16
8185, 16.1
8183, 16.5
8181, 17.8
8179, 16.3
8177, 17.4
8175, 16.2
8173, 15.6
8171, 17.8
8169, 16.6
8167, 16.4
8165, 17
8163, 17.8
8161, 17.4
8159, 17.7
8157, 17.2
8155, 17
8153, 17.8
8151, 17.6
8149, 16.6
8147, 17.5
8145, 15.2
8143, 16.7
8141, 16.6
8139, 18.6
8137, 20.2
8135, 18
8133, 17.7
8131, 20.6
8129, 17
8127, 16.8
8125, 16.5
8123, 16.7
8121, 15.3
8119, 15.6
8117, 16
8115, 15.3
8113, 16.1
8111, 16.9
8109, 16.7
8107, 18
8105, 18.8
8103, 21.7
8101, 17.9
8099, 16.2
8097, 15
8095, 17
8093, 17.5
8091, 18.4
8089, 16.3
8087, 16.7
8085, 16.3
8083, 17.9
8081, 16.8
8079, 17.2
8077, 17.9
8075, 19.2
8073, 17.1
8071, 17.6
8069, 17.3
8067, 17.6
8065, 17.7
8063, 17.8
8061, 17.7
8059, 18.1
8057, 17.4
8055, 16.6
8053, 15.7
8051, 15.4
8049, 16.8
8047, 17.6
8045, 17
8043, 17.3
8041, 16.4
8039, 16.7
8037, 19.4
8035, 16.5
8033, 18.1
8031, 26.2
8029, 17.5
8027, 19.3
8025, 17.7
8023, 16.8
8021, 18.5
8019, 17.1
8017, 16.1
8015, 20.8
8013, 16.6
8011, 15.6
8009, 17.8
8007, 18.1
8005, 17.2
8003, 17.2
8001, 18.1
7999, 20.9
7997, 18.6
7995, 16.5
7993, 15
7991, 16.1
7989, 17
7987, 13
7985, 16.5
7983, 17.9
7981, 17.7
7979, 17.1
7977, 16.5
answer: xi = 8131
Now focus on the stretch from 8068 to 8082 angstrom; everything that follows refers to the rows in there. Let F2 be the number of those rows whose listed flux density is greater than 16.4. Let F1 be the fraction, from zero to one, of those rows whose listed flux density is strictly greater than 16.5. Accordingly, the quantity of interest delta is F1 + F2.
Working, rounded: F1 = 1.00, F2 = 7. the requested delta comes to 8.0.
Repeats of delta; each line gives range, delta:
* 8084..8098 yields 4.6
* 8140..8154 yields 6.9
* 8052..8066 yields 6.9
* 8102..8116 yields 5.7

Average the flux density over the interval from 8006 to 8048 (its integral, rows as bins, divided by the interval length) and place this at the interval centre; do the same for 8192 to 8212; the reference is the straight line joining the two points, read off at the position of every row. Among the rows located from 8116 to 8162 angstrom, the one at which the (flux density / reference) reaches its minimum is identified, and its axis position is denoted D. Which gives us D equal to 8121 angstrom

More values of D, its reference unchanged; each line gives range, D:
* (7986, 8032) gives 7987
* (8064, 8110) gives 8097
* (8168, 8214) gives 8173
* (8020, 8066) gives 8051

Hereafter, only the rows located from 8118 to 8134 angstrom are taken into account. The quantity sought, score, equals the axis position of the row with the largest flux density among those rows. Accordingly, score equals 8131 angstrom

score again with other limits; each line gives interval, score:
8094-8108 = 8103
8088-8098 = 8091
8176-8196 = 8181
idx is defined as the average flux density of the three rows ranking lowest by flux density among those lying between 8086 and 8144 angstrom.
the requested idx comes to 15.2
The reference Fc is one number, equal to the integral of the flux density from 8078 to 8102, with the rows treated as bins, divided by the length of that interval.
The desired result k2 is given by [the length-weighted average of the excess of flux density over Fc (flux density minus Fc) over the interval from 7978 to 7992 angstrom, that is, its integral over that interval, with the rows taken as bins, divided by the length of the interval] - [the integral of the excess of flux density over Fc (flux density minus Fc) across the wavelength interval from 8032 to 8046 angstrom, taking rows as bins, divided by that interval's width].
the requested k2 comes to -0.9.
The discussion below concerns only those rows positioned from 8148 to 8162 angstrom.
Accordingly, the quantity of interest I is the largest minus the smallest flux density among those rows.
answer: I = 1.2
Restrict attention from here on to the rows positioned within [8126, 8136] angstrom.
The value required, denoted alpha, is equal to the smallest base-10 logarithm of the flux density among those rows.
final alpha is 1.23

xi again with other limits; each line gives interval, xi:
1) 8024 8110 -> 8031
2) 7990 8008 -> 7999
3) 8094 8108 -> 8103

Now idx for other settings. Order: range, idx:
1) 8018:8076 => 15.8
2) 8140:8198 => 15.5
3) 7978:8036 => 14.5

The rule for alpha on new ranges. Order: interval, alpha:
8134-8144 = 1.22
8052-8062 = 1.20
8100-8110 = 1.22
